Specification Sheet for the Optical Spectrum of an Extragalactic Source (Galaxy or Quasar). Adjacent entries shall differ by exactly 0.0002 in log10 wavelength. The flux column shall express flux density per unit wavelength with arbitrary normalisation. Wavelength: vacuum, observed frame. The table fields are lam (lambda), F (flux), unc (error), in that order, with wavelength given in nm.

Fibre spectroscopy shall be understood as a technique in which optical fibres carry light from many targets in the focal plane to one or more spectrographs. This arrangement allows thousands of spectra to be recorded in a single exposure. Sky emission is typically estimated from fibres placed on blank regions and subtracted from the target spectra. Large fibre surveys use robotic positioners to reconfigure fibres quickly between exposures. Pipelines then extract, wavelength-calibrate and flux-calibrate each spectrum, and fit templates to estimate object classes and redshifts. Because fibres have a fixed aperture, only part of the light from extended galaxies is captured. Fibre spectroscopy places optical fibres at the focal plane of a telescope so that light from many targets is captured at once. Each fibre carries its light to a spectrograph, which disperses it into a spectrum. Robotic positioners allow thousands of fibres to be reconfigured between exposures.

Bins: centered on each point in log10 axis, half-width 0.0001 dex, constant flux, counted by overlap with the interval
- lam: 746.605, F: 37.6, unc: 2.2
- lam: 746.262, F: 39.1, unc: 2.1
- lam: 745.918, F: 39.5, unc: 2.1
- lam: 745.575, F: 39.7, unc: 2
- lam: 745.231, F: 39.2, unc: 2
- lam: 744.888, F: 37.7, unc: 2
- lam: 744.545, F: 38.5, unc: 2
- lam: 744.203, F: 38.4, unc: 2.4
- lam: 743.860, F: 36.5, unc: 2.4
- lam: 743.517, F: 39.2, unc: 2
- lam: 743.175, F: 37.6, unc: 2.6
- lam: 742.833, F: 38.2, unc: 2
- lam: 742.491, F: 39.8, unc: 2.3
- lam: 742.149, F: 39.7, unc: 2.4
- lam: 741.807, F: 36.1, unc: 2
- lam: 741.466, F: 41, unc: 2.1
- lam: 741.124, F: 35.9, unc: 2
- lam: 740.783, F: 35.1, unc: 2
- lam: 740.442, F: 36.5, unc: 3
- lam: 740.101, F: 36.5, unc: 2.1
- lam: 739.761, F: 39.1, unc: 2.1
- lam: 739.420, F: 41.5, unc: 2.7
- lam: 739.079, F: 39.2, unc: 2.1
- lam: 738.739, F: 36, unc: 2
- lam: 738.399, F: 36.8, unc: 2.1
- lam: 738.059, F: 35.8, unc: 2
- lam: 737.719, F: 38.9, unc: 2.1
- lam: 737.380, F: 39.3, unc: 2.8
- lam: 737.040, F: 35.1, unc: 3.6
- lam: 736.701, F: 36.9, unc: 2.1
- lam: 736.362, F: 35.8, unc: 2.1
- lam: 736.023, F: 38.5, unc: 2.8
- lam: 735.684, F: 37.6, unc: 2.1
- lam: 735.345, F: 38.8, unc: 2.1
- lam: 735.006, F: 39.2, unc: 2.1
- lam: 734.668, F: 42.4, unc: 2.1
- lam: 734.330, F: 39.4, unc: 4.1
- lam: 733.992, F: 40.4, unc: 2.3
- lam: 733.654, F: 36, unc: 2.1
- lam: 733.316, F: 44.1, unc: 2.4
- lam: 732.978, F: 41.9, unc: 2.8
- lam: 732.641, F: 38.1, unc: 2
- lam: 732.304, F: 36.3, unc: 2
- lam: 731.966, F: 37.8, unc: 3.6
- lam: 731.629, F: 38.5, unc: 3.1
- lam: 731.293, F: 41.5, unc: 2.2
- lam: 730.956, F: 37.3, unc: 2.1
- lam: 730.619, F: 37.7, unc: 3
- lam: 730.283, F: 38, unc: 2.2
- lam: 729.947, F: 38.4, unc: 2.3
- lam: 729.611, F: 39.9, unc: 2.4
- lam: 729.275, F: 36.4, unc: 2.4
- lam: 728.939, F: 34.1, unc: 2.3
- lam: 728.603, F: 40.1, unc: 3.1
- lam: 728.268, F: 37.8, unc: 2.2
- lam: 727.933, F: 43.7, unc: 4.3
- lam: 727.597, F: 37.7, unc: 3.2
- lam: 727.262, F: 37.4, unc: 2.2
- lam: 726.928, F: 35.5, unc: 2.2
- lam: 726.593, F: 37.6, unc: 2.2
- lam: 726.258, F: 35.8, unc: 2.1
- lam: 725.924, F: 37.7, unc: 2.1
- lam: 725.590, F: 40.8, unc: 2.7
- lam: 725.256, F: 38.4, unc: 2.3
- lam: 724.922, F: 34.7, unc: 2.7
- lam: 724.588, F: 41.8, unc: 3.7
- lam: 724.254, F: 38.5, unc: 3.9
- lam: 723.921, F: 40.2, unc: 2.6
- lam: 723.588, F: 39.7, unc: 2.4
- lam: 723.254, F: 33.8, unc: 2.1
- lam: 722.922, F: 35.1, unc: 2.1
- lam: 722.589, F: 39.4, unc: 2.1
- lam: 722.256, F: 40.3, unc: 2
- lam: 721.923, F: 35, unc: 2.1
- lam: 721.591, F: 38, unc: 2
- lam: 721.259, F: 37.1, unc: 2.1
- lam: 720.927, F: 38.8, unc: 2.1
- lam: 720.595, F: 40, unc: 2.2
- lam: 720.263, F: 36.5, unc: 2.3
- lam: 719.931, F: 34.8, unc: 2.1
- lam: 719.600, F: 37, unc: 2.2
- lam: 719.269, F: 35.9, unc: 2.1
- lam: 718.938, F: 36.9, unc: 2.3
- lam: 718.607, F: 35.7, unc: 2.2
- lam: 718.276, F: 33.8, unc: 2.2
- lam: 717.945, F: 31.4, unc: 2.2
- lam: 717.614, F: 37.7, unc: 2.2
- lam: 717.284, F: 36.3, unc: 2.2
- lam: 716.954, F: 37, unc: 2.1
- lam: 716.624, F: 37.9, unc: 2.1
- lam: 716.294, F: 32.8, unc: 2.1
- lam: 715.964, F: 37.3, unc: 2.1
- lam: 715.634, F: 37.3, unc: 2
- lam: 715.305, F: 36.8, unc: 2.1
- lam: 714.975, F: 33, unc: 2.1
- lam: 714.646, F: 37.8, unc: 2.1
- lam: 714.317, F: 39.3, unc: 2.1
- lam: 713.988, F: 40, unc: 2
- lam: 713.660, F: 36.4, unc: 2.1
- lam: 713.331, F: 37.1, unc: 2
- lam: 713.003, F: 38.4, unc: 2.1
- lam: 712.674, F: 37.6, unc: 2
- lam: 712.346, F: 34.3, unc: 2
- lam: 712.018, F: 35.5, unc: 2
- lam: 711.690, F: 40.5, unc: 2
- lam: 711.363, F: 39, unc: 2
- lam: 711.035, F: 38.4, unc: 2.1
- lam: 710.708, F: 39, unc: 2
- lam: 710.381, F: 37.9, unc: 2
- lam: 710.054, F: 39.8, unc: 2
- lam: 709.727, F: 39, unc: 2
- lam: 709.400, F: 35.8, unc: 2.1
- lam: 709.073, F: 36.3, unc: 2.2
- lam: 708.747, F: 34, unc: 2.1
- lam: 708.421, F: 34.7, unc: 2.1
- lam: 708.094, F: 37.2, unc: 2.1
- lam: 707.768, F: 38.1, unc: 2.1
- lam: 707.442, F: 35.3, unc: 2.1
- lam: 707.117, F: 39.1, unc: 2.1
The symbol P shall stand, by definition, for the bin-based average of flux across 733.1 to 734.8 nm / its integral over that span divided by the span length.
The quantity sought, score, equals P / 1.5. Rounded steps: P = 40.4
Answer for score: 27.0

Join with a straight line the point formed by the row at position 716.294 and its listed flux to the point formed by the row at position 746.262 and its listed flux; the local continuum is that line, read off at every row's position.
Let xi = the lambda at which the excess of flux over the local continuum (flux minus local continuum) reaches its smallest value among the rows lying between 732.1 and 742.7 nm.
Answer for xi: 740.783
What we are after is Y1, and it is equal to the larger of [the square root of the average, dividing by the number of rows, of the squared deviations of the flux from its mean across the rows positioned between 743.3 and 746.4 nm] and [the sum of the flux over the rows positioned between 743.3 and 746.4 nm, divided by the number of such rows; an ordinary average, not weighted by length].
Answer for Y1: 38.6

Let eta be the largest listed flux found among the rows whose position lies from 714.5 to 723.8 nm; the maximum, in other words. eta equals 40.3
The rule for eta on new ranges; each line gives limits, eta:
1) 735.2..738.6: 39.3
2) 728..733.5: 44.1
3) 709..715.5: 40.5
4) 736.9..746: 41.5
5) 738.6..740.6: 41.5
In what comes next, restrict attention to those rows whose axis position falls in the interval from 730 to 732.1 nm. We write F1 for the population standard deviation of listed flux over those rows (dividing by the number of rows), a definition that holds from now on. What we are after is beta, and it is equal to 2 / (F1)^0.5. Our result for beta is 1.69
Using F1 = 1.4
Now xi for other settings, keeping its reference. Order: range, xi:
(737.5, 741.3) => 740.783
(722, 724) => 723.254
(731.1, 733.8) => 733.654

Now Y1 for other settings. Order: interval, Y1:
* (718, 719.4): 35.6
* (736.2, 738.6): 36.9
